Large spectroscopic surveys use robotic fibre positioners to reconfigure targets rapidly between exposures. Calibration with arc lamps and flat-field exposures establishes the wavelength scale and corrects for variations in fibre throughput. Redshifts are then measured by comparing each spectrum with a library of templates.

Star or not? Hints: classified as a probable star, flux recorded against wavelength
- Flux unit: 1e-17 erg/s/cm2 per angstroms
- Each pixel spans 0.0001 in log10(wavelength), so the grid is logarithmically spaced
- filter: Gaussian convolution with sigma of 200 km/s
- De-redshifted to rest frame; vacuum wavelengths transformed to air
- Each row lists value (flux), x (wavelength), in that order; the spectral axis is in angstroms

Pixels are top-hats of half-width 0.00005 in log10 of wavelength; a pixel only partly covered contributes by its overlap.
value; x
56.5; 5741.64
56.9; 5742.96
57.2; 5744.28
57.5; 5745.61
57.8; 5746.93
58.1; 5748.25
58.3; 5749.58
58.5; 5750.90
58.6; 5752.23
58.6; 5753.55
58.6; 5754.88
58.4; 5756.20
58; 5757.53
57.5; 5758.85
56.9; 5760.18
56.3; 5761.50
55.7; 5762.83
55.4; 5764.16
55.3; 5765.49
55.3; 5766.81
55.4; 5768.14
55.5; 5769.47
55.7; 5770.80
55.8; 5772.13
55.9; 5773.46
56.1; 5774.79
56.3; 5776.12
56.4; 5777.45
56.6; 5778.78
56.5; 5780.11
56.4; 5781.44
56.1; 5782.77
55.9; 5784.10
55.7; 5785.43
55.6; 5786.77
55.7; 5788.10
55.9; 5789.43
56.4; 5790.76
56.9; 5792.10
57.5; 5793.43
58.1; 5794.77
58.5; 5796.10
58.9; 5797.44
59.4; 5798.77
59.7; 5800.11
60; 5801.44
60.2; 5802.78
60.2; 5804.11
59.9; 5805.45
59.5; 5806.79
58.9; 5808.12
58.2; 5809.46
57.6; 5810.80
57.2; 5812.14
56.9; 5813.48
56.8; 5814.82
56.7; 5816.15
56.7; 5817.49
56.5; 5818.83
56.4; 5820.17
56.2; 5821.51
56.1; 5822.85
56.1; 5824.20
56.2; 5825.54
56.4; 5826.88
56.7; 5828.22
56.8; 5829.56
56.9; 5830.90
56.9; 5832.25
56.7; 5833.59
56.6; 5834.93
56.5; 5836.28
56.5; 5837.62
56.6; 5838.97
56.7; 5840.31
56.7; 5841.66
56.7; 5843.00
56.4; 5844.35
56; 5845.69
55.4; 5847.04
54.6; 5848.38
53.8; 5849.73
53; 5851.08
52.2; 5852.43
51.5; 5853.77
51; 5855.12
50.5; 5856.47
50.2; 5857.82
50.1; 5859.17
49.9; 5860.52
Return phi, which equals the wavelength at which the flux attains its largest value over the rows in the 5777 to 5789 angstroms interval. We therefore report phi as 5778.78 angstroms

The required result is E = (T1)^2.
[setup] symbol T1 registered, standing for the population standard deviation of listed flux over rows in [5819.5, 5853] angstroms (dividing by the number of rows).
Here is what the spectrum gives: 1.5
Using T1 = 1.22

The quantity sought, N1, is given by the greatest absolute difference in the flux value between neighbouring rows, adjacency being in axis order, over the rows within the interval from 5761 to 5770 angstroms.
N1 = 0.60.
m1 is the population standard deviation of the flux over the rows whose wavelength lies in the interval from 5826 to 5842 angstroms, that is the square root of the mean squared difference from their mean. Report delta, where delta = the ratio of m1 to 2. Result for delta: 0.07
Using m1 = 0.15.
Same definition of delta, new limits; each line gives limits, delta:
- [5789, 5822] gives 0.70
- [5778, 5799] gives 0.59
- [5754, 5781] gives 0.50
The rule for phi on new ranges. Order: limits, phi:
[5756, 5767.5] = 5756.20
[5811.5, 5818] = 5812.14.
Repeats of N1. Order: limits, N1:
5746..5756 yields 0.30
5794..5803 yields 0.50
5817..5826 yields 0.20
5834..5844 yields 0.10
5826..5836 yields 0.30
